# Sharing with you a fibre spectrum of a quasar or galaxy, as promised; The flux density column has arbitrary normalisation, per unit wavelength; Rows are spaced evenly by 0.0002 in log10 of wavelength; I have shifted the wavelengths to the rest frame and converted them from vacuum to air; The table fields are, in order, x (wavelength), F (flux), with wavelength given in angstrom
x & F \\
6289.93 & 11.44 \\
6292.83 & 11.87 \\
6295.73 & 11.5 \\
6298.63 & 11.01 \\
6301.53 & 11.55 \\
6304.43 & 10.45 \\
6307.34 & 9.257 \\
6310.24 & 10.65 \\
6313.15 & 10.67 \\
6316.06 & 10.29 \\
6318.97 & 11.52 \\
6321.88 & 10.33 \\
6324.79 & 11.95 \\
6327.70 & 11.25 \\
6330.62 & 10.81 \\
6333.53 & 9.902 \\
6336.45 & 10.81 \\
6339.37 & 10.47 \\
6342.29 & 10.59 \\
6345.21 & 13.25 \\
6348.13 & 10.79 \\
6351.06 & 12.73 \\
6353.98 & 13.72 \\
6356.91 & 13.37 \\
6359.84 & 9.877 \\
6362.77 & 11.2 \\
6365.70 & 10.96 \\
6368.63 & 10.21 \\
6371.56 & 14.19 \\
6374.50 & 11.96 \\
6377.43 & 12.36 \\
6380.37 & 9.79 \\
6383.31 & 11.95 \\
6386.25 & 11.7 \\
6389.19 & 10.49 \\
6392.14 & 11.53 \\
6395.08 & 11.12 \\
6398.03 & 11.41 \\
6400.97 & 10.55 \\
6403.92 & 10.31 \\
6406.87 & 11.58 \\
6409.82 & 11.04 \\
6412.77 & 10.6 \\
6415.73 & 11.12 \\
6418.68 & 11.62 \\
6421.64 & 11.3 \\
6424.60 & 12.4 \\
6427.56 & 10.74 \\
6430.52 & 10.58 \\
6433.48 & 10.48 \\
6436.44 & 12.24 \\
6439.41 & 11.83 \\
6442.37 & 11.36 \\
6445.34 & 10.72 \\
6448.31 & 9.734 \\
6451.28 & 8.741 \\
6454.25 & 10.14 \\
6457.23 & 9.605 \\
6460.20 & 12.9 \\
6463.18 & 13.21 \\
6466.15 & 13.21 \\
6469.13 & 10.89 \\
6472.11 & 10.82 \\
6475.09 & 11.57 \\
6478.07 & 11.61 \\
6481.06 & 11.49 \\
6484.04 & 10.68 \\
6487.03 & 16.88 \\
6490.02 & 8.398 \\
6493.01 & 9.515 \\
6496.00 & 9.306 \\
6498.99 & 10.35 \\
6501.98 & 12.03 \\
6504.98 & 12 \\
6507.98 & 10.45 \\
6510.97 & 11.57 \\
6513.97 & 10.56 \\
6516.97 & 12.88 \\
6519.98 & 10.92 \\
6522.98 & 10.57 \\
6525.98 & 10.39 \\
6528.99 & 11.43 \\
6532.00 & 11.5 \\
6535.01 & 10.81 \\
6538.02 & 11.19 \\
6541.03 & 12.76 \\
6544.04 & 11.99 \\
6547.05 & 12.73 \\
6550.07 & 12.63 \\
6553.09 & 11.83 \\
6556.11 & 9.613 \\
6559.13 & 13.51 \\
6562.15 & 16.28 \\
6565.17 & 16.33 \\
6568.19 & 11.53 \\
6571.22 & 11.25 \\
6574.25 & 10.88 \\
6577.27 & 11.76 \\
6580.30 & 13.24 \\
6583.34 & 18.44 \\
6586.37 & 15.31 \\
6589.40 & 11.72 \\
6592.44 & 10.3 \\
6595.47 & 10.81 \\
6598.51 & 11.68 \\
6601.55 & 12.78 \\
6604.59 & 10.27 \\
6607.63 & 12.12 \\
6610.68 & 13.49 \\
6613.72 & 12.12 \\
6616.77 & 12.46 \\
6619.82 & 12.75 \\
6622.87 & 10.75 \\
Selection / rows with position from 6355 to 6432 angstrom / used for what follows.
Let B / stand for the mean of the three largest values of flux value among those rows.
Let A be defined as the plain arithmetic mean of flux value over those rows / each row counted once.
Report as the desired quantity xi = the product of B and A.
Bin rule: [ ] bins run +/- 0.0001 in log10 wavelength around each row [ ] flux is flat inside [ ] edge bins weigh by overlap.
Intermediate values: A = 11.3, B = 13.3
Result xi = 151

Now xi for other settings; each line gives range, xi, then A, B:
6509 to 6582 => 185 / 12.0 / 15.4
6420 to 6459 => 131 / 10.8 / 12.2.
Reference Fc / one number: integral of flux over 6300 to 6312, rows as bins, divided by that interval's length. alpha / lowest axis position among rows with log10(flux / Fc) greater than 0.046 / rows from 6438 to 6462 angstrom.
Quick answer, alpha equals 6439.41 angstrom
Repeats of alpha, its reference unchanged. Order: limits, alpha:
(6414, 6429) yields 6424.60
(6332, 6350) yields 6345.21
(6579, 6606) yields 6580.30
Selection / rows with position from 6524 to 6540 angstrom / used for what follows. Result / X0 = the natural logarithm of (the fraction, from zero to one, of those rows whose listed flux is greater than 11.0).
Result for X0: -0.5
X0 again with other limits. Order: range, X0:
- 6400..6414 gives -0.9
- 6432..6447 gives -0.5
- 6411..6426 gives -0.2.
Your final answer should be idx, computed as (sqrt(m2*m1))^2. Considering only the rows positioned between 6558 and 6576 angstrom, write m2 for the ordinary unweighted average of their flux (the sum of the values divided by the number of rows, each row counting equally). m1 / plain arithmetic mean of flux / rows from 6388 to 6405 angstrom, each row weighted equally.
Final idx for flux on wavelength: 145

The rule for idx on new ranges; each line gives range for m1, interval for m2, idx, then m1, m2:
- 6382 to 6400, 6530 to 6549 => 134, 11.4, 11.8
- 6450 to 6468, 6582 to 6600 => 147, 11.3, 13.0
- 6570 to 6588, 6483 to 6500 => 146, 13.5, 10.9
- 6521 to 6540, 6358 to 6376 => 125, 11.0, 11.4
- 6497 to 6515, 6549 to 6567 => 149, 11.2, 13.4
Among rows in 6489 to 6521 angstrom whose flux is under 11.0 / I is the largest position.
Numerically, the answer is 6519.98 angstrom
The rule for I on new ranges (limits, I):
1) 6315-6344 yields 6342.29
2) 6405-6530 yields 6525.98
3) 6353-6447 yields 6445.34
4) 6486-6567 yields 6556.11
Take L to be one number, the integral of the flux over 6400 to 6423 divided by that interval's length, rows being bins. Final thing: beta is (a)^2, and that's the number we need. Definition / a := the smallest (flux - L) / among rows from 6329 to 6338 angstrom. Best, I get 1.3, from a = -1.12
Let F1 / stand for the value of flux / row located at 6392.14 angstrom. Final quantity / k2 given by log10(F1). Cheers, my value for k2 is 1.06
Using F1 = 11.53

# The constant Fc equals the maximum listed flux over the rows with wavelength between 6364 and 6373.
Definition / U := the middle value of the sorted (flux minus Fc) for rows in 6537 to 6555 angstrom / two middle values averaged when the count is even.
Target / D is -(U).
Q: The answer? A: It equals 1.9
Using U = -1.9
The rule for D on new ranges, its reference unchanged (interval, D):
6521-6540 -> 3.2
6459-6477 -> 2.0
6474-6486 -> 2.7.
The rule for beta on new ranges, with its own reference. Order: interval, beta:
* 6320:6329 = 0.5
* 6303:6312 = 3.1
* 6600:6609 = 0.6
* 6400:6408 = 0.5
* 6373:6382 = 1.5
